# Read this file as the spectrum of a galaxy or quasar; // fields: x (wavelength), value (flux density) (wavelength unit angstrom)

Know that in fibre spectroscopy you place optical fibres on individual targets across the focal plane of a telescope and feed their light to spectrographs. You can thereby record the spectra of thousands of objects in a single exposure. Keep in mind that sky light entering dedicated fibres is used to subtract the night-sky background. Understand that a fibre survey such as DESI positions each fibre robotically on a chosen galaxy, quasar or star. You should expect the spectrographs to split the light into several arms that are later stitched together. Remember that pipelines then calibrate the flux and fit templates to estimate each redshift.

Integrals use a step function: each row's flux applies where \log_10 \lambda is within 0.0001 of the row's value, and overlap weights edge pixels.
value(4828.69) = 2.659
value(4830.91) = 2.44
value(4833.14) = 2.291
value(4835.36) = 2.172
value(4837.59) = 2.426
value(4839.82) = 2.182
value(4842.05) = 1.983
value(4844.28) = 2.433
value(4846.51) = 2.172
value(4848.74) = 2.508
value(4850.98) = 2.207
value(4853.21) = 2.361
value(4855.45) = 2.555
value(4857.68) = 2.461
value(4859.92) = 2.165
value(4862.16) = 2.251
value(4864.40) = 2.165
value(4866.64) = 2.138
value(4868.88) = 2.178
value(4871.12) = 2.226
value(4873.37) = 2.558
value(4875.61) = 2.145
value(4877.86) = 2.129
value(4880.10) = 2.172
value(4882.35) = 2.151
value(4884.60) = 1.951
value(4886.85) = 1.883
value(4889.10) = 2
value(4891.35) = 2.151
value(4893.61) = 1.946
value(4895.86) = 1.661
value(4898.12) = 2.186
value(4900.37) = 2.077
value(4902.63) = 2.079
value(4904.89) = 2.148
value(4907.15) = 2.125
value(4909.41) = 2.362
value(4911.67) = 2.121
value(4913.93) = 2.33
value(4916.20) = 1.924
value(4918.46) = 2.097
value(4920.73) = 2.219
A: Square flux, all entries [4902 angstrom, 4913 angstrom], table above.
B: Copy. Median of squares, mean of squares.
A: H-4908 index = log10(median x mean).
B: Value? 1.33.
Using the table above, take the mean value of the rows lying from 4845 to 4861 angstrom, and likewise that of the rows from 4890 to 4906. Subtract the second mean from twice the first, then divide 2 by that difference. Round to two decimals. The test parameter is 0.75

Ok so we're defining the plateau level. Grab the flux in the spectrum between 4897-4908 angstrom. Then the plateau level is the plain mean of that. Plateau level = 2.12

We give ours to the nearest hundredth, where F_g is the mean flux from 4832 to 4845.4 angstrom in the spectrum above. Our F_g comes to 2.25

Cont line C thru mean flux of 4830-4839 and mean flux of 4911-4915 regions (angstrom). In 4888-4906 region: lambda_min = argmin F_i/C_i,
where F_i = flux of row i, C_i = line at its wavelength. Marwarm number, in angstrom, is 4895.86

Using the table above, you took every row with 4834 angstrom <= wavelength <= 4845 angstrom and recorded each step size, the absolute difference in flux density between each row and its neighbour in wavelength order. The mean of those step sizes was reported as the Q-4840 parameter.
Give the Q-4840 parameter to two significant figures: 0.29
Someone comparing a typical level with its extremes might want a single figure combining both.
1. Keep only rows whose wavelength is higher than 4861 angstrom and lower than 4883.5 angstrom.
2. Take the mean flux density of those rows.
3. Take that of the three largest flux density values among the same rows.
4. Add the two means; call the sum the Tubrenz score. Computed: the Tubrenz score 4.56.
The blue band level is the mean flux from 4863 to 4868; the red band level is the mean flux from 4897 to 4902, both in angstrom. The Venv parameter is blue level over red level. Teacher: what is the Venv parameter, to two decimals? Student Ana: 1.01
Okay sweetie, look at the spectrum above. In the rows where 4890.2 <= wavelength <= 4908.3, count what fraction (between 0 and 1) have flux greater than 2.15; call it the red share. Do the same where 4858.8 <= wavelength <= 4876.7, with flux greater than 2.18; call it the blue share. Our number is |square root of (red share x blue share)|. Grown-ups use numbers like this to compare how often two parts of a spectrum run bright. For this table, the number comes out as 0.3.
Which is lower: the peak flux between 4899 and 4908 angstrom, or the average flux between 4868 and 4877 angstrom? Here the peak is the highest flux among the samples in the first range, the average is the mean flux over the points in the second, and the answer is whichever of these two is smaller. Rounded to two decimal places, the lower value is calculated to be 2.15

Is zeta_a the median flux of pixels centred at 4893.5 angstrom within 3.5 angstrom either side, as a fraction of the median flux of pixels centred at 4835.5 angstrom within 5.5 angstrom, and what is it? 0.85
